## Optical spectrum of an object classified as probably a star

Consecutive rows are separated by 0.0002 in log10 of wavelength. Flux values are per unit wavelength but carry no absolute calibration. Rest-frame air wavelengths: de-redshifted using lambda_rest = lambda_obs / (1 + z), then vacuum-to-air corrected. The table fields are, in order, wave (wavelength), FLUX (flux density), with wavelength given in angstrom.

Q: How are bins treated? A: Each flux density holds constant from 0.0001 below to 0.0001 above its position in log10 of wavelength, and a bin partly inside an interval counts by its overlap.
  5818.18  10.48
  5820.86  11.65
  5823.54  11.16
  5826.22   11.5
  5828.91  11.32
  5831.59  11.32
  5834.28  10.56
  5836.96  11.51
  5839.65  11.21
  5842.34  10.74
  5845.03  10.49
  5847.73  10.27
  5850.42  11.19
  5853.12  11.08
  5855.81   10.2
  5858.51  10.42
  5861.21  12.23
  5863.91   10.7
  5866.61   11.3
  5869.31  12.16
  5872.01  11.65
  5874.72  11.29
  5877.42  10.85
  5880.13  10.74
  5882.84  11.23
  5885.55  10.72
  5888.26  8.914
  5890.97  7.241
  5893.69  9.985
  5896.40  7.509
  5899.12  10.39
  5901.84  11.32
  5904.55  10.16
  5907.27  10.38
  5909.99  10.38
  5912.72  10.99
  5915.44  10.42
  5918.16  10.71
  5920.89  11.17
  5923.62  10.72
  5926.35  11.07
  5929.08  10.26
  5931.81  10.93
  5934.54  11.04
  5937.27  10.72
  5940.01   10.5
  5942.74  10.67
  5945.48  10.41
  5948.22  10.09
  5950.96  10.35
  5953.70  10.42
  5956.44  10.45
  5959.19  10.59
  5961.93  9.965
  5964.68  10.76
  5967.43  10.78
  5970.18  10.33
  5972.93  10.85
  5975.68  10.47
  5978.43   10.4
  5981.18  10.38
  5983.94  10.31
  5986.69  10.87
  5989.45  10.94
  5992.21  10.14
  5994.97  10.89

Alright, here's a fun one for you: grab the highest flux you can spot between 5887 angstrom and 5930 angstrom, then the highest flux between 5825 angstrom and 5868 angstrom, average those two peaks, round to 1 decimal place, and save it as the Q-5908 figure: 11.8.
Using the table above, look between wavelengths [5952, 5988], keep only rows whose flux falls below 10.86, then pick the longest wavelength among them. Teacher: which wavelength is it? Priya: 5983.94 angstrom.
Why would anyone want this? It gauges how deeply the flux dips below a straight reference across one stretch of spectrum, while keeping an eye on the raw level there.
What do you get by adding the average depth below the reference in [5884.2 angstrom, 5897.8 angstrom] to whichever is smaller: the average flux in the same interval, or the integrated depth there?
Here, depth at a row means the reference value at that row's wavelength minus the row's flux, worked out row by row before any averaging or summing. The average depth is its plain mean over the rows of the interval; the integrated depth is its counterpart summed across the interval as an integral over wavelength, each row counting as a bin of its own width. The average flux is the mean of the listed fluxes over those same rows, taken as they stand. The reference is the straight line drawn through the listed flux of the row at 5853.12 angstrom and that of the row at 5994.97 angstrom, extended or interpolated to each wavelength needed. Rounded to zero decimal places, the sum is 11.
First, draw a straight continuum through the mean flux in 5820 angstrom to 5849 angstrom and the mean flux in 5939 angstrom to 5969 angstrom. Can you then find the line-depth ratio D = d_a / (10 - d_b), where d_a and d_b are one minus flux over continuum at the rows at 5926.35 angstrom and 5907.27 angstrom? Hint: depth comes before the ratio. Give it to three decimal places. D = -0.005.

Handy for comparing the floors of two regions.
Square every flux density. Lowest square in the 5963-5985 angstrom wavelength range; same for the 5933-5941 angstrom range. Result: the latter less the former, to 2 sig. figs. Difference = 4.0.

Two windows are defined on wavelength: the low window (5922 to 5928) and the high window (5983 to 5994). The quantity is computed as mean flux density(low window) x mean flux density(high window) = 115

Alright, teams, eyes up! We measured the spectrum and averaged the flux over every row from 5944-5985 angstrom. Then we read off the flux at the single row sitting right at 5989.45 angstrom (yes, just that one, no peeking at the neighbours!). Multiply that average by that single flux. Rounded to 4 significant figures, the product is 114.2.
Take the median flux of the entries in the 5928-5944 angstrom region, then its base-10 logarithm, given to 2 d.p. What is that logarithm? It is 1.03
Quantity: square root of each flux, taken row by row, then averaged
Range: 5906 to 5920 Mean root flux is 3.25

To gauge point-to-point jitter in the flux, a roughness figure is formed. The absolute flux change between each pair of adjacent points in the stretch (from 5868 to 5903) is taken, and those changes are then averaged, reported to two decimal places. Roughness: 1.24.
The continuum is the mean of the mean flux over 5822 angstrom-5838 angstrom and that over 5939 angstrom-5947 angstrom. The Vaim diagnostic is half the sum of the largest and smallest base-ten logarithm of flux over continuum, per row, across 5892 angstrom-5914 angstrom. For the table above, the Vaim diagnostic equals -0.072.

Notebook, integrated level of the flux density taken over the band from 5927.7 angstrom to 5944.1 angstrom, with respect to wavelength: 175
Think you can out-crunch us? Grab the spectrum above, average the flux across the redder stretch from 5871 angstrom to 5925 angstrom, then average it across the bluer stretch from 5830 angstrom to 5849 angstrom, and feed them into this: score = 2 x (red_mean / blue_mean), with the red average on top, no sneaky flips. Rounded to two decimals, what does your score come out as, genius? 1.90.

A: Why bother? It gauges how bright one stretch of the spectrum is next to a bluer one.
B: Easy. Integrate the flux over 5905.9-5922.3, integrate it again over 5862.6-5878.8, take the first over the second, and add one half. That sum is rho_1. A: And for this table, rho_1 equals 1.45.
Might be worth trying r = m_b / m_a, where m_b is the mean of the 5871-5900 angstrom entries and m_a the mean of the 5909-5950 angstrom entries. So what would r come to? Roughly 0.94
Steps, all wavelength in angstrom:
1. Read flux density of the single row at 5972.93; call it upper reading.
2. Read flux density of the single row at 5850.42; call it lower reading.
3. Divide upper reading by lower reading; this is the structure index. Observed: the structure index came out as 0.97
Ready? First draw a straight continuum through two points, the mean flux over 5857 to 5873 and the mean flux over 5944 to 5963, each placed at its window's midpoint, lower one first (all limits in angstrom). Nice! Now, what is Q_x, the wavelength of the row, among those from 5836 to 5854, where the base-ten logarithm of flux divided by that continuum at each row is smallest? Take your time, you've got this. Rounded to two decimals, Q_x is 5847.73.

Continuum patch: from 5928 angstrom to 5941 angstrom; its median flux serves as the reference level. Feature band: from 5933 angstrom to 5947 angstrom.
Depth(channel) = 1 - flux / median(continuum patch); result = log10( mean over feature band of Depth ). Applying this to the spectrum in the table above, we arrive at -2.3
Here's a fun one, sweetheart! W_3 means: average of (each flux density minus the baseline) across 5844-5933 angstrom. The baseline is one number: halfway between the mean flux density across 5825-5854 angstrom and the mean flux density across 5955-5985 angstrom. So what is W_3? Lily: -0.2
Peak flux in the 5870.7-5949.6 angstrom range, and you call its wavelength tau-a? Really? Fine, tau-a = 5872.01 angstrom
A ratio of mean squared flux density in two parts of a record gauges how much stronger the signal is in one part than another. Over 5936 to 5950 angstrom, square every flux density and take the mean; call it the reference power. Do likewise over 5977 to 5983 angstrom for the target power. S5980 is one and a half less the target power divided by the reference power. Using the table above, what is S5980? 0.517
